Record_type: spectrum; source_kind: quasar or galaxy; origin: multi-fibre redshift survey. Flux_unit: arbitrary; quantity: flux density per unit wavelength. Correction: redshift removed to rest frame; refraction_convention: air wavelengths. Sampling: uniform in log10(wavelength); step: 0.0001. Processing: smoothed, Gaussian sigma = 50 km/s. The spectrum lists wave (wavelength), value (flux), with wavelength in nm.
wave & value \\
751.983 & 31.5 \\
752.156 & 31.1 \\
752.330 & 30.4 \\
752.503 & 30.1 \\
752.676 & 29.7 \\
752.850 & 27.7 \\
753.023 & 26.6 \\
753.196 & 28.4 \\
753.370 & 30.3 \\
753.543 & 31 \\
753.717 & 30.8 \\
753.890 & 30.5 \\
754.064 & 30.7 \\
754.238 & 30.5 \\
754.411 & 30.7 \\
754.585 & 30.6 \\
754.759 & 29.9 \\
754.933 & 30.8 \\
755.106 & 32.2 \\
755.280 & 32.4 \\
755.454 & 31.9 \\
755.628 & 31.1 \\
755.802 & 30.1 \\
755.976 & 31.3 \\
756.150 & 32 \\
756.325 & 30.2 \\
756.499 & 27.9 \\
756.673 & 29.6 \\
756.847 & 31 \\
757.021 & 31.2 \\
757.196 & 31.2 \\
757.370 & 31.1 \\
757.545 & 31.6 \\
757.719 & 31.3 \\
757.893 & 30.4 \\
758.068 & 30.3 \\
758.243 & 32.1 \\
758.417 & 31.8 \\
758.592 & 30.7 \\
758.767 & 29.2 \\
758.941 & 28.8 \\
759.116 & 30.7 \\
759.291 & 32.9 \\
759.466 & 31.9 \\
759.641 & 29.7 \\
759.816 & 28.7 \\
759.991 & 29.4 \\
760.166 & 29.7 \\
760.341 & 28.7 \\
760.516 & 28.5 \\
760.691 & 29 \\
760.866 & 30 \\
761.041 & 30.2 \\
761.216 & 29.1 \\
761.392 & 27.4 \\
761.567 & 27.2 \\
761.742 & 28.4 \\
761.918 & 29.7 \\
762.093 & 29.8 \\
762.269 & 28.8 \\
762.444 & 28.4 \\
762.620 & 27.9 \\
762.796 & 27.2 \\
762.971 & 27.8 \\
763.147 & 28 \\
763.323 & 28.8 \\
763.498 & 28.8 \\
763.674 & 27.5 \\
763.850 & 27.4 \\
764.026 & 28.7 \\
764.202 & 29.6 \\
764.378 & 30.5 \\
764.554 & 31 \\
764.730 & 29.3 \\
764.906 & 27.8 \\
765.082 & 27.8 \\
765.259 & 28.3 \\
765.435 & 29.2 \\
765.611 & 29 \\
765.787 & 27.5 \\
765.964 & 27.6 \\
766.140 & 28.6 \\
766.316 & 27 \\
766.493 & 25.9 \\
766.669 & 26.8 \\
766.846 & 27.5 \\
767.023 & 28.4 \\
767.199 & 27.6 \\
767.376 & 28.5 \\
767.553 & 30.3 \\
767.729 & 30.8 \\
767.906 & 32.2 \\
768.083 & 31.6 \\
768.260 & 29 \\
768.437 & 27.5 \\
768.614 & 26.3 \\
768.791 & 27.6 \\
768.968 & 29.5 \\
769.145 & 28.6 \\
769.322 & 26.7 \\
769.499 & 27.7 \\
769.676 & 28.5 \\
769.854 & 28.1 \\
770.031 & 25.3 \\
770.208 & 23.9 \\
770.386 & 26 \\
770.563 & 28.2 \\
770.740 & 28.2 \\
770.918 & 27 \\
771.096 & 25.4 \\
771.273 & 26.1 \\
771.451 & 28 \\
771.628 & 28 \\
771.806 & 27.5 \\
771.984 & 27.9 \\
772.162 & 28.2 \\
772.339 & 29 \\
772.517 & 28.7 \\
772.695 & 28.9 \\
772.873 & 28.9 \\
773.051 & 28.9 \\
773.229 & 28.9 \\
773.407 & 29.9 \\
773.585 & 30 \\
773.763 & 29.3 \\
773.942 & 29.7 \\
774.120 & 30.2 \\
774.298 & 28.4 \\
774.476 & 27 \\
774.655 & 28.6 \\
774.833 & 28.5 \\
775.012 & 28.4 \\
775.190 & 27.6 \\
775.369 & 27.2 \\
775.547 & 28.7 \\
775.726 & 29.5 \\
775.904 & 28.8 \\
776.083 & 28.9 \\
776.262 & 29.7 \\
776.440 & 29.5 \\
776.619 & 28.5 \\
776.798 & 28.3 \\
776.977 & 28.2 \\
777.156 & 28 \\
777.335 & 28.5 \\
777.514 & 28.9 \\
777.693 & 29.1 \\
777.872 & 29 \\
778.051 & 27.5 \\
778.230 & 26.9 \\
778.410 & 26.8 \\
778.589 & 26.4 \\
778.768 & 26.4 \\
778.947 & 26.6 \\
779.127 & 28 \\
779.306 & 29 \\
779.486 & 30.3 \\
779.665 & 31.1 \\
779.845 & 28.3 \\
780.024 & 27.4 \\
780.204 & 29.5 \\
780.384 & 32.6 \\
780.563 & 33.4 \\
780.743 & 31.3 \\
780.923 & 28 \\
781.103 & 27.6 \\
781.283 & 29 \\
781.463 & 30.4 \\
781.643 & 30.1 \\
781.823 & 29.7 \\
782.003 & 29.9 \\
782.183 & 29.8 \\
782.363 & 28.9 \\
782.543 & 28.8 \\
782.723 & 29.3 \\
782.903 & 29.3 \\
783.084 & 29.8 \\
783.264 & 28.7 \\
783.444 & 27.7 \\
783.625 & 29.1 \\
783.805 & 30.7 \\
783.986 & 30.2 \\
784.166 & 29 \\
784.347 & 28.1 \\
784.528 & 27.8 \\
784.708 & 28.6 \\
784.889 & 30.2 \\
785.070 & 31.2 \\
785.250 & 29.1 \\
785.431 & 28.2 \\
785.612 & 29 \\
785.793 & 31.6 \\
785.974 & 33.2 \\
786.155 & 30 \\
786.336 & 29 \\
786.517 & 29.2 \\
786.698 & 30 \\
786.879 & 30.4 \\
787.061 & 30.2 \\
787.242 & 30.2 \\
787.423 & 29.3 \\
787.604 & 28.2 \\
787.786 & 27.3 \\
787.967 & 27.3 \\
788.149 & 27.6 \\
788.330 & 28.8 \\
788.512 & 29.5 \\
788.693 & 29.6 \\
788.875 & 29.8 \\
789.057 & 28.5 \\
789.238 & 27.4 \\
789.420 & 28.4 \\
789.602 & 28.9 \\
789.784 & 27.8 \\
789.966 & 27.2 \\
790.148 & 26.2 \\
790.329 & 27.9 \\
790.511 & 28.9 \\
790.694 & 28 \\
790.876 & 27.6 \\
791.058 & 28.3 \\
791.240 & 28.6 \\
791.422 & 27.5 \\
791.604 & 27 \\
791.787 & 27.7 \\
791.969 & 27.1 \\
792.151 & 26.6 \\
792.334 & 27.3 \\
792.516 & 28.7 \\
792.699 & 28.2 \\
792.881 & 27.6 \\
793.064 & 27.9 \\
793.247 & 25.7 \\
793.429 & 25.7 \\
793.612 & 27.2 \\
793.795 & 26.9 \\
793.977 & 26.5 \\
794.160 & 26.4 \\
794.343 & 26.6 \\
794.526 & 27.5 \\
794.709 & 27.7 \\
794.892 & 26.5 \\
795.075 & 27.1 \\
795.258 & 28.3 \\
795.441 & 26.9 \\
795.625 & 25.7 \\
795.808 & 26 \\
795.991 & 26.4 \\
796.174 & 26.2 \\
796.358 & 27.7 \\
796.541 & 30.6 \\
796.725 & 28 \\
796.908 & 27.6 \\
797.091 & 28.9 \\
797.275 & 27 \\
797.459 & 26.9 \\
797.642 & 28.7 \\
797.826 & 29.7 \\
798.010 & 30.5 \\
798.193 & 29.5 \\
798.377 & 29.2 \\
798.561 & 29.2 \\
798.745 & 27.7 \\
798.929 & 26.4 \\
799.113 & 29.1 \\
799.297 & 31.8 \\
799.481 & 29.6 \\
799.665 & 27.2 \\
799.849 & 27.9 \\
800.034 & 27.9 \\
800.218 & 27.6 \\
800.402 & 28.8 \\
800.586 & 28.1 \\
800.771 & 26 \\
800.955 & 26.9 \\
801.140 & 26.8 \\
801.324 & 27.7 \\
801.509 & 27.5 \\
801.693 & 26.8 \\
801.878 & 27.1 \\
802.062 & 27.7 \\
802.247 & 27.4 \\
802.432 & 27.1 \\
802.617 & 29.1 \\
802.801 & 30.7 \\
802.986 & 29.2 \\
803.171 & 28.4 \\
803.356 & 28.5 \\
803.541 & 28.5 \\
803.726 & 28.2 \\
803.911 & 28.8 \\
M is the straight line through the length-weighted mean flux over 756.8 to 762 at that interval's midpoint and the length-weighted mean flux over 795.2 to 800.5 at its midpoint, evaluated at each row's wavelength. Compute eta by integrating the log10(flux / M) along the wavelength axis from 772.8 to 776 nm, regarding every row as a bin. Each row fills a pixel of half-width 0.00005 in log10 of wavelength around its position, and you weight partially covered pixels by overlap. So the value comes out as -0.025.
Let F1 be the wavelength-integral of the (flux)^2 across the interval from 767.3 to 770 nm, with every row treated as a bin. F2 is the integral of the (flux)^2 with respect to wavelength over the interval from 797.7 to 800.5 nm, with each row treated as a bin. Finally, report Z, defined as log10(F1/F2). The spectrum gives -0.016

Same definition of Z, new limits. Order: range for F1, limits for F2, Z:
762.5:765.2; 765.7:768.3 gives 0.013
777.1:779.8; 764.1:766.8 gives -0.006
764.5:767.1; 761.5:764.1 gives -0.007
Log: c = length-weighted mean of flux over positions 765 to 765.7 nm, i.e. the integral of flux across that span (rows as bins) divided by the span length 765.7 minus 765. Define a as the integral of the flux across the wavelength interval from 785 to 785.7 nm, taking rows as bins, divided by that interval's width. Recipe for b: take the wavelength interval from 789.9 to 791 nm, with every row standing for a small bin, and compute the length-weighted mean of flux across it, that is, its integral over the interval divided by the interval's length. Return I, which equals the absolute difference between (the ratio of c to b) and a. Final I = 28.3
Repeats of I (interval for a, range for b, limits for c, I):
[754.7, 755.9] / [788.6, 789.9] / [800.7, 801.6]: 30.3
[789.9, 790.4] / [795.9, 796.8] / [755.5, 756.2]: 26.0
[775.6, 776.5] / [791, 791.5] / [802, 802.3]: 28.3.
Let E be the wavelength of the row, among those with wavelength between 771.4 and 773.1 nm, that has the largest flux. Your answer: 772.339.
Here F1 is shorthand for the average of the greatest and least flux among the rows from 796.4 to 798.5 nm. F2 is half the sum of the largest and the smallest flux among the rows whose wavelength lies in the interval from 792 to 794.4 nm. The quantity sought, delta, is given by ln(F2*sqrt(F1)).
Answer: 4.983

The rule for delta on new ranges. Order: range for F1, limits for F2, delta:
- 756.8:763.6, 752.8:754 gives 5.062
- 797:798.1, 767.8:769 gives 5.054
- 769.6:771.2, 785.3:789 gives 5.042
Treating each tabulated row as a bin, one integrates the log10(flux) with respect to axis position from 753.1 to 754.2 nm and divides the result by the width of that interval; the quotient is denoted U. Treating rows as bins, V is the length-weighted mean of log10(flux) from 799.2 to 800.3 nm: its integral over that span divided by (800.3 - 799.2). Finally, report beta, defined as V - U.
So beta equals -0.02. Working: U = 1.48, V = 1.46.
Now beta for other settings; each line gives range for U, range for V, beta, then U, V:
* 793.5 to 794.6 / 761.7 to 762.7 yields 0.03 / 1.43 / 1.46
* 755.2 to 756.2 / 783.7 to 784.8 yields -0.03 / 1.50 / 1.46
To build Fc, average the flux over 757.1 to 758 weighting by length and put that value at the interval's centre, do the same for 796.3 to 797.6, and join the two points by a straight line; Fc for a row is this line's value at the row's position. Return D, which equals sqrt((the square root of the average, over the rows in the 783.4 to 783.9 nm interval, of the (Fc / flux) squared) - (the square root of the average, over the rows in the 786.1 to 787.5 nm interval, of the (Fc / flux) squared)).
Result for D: 0.18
